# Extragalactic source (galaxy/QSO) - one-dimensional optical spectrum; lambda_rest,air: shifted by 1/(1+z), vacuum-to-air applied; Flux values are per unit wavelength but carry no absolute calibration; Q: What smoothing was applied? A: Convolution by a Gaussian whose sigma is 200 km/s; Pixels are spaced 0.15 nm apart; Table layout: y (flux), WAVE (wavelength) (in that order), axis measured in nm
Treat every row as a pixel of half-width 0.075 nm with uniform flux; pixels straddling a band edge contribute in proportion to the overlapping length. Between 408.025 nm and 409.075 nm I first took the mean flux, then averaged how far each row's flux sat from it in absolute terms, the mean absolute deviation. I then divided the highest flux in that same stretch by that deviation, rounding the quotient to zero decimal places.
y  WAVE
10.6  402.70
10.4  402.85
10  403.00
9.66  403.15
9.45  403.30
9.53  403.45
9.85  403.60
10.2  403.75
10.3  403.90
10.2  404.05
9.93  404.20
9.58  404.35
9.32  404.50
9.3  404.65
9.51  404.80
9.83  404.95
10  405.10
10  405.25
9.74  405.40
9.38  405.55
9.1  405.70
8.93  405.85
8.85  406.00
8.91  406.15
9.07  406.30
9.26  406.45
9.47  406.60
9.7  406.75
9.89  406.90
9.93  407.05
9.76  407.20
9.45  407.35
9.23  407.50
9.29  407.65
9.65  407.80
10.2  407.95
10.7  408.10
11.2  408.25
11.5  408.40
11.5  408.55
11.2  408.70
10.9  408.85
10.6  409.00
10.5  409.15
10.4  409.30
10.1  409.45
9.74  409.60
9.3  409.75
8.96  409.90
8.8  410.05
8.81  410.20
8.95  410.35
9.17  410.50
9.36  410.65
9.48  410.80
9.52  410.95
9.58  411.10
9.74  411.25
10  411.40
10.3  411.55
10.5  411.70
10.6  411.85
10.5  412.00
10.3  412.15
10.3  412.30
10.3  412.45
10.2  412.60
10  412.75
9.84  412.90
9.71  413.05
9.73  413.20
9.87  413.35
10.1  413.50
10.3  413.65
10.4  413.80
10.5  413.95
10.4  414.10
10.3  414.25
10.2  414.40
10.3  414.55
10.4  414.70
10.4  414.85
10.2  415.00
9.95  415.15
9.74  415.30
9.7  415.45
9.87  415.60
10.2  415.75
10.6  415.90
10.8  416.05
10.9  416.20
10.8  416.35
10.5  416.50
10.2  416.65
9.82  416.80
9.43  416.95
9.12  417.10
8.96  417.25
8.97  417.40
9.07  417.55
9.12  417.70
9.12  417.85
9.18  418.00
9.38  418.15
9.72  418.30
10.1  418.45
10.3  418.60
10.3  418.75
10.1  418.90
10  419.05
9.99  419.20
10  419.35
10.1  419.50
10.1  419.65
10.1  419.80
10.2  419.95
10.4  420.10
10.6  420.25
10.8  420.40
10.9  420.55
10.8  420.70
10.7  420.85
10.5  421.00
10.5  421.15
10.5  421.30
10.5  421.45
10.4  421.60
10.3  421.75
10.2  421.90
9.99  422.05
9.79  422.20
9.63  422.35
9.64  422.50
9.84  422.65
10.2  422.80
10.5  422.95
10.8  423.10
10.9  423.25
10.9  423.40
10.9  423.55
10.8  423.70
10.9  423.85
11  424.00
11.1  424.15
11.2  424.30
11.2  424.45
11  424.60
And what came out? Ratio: 38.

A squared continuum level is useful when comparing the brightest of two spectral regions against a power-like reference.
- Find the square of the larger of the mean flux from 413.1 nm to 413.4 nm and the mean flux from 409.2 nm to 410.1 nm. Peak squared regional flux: 96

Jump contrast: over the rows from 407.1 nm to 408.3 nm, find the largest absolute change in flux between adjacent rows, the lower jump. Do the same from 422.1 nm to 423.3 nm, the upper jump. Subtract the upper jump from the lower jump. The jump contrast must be 0.19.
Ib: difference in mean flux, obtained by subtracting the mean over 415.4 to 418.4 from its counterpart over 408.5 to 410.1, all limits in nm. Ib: 0.4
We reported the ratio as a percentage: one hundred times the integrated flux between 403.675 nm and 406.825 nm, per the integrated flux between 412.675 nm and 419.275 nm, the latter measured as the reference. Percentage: 46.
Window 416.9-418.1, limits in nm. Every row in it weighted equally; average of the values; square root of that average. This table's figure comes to 3.02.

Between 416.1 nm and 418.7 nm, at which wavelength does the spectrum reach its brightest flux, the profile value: 416.20 nm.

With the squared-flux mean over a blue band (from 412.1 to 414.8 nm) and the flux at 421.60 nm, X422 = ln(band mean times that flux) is 6.98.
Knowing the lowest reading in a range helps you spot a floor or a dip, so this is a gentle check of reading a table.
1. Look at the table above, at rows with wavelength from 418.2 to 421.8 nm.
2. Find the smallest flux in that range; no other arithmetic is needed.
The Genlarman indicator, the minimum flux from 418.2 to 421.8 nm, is 9.72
